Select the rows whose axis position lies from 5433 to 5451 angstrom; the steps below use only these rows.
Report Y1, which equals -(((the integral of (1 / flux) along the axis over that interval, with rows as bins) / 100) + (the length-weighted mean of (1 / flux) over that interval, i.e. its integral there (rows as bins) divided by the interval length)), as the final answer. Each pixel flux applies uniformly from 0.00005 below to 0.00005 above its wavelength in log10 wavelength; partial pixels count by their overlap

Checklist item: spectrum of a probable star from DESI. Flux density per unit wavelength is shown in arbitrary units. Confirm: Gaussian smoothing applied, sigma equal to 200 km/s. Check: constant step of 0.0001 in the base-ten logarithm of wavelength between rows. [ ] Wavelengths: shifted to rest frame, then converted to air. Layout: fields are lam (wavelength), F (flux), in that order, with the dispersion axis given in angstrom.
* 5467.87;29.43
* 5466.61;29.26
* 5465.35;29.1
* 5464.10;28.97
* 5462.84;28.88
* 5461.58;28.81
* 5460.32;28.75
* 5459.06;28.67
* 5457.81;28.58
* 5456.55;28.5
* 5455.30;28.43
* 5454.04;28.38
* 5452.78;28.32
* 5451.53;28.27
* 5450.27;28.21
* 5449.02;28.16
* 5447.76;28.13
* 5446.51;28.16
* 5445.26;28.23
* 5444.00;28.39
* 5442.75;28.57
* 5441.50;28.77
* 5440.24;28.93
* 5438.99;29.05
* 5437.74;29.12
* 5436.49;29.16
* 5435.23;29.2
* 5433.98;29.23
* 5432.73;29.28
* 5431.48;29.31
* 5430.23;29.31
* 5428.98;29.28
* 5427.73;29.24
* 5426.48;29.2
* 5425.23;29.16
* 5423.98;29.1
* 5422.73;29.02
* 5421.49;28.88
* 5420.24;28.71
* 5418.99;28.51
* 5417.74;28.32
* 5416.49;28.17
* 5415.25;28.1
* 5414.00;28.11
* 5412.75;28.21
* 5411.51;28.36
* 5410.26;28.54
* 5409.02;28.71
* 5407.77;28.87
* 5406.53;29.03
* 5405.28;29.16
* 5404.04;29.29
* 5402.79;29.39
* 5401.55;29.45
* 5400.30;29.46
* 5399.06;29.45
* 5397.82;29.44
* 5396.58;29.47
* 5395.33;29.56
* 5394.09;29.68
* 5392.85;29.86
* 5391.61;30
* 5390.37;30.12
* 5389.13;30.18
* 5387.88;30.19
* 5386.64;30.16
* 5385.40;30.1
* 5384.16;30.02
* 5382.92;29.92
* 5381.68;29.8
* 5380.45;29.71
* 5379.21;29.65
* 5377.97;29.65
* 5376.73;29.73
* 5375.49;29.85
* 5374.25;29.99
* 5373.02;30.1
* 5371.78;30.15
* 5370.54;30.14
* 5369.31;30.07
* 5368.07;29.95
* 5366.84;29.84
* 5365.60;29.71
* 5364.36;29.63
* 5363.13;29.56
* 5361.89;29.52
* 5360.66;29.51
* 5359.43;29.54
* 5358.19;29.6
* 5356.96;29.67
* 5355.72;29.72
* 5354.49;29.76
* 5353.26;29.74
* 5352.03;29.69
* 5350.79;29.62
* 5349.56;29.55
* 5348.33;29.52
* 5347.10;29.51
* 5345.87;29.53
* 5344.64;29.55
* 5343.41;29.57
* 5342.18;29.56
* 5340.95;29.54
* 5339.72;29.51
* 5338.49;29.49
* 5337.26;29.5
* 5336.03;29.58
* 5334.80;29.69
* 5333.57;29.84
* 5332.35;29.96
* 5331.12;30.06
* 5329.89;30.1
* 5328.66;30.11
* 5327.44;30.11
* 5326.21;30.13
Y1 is -0.0412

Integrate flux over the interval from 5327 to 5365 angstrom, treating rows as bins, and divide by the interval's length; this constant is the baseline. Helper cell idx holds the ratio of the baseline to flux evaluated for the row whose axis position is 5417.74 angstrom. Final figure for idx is 1.05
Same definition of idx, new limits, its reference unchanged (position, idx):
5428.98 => 1.01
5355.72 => 1.00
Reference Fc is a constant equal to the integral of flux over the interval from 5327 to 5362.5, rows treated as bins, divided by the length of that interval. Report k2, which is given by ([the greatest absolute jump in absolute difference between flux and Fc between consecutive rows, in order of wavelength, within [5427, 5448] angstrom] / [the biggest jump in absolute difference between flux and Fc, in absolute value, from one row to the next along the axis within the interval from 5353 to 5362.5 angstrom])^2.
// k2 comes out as 8.2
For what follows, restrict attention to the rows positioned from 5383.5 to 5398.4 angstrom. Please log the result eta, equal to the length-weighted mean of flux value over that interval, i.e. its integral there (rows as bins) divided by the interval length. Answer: 29.9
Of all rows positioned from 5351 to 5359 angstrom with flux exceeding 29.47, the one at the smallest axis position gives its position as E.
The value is 5352.03 angstrom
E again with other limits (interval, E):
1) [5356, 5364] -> 5356.96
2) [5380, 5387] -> 5380.45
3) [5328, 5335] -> 5328.66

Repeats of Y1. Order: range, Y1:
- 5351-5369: -0.0397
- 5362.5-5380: -0.0393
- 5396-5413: -0.0403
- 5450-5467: -0.0408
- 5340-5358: -0.0399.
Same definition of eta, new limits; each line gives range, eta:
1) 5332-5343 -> 29.6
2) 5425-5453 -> 28.8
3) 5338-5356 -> 29.6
